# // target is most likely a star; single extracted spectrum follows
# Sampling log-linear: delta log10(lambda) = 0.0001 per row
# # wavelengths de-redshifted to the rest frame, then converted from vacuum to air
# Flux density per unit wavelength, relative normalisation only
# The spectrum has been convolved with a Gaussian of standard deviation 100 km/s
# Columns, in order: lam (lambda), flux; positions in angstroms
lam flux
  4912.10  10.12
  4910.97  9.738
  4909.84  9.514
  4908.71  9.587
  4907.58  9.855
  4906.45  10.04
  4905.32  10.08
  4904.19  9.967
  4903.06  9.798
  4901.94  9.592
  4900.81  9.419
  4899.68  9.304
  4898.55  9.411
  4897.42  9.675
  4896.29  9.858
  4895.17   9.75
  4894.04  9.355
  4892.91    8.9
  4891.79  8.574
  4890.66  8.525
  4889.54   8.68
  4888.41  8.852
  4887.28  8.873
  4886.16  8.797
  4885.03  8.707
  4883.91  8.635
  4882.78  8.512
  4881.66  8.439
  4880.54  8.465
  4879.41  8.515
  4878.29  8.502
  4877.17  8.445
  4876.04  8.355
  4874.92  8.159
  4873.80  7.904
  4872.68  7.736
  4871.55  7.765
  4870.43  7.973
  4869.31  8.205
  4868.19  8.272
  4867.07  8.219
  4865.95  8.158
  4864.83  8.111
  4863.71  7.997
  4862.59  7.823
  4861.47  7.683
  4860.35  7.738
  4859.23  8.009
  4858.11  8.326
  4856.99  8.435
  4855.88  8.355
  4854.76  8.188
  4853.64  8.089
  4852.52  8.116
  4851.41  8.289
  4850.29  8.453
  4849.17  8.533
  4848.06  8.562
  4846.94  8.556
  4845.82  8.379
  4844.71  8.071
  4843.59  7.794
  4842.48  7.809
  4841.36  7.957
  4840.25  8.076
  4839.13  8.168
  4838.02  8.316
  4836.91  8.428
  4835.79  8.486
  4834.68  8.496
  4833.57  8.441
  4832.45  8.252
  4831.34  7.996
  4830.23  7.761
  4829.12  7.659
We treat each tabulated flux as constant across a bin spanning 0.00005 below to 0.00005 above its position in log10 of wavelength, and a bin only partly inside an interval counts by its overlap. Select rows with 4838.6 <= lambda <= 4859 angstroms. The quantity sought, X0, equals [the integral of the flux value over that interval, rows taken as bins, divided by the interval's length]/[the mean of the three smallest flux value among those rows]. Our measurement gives 1.05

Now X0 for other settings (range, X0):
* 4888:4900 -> 1.07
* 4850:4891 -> 1.07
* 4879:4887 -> 1.01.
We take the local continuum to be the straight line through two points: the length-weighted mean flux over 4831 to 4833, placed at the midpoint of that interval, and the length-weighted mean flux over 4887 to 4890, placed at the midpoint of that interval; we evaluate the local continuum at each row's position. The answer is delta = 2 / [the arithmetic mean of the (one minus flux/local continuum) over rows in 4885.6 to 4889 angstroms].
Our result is -217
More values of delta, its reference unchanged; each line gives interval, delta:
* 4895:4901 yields -26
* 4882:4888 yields 576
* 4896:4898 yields -20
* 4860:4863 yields 23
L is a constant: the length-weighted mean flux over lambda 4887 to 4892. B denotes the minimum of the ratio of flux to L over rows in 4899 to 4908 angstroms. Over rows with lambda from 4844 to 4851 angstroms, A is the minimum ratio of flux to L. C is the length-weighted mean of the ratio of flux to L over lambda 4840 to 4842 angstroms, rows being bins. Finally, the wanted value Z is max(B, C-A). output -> 1.07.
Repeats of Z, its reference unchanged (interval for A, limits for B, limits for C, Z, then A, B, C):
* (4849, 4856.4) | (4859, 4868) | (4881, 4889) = 0.88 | 0.931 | 0.88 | 1.00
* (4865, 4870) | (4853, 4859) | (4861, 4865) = 0.93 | 0.939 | 0.93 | 0.91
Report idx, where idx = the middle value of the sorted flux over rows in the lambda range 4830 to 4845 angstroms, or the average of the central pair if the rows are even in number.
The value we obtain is 8.12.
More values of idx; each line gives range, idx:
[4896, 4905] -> 9.63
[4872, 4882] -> 8.44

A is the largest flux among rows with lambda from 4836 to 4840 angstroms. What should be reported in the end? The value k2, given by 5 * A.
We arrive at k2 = 42.1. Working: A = 8.428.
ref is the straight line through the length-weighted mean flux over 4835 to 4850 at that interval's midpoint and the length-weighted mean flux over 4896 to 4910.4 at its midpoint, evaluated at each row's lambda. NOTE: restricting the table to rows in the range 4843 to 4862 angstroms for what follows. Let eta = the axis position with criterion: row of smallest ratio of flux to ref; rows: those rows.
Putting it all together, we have 4861.47 angstroms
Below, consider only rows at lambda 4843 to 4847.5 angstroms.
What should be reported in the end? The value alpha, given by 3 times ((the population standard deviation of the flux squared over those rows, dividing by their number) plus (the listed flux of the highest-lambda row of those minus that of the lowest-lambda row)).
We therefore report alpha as 16.6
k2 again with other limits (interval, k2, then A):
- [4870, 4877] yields 41.8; 8.355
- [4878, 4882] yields 42.6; 8.515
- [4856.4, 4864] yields 42.2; 8.435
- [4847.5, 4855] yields 42.8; 8.562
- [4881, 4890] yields 44.4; 8.873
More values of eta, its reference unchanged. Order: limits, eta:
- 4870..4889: 4872.68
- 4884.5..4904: 4890.66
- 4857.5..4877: 4872.68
